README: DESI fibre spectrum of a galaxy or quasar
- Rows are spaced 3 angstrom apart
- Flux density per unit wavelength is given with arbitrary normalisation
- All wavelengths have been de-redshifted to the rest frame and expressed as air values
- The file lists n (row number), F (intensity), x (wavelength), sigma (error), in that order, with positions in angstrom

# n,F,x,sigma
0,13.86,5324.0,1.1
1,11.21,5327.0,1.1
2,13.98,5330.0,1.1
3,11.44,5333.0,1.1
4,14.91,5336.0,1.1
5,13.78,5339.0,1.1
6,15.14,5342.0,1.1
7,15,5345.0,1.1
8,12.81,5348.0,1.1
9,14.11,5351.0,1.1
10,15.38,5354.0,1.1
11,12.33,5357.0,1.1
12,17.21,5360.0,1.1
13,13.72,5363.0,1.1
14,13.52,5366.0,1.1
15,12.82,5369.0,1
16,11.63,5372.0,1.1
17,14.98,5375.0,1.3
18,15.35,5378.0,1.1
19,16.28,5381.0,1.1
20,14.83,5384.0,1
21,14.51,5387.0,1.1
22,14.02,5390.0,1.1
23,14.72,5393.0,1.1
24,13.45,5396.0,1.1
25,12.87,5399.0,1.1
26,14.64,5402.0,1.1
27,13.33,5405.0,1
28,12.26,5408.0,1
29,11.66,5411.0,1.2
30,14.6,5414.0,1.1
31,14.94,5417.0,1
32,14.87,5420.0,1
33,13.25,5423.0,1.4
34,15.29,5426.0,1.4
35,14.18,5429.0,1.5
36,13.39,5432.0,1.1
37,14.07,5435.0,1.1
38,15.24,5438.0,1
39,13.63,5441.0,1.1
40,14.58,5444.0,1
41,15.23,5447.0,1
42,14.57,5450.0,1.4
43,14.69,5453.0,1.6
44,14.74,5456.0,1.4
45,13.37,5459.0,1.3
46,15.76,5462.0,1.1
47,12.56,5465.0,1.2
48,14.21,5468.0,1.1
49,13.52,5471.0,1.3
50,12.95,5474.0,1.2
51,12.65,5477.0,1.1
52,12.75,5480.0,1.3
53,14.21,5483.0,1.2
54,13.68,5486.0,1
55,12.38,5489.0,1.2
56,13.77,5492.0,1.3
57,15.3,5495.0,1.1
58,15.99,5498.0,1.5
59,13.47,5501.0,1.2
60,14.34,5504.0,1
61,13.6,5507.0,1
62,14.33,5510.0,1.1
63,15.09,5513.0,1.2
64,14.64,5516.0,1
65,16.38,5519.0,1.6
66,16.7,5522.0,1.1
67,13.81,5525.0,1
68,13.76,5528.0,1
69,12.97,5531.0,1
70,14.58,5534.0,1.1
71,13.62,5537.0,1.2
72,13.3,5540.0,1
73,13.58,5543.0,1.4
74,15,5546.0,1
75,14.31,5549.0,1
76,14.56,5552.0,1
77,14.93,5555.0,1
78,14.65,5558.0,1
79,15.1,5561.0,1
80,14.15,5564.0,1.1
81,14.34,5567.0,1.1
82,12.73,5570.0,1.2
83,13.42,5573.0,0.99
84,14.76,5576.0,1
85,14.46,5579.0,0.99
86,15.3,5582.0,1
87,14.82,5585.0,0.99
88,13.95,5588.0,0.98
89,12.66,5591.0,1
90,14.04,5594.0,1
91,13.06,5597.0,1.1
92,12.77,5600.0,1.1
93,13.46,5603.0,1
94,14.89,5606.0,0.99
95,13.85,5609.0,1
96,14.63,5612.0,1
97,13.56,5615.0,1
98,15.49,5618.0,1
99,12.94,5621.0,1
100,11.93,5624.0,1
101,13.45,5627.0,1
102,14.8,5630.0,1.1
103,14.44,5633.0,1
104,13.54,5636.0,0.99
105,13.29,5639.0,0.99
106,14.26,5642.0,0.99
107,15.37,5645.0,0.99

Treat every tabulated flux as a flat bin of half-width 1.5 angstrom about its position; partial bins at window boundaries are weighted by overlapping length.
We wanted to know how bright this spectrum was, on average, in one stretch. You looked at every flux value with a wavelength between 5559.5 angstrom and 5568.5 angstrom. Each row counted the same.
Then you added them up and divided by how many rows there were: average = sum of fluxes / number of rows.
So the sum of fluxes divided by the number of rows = 14.5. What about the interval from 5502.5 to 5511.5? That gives 14.1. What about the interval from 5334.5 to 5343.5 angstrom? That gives 14.6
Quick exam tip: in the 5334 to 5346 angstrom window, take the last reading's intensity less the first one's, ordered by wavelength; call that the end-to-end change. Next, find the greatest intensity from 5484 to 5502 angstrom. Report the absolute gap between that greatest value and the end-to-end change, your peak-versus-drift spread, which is 15.9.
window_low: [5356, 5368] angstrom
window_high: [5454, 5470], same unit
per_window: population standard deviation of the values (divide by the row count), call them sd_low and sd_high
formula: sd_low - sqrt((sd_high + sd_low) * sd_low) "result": -0.49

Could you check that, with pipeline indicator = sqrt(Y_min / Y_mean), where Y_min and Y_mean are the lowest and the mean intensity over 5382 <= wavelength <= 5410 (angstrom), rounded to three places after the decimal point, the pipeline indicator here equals 0.941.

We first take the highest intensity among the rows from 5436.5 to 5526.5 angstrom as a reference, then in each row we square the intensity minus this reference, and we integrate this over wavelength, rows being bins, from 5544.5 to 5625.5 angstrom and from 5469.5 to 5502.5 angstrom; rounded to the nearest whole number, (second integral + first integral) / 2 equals 482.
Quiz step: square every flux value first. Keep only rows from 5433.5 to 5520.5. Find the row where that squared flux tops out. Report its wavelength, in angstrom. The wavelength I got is 5519.0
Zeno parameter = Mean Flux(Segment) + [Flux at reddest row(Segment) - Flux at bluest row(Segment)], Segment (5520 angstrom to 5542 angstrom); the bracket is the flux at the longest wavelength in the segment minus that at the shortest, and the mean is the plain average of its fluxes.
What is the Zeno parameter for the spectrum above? 10.7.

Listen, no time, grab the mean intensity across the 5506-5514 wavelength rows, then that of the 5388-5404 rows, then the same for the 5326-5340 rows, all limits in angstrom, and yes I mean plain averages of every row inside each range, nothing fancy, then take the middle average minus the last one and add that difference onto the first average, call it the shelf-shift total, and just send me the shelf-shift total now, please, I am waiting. 15.2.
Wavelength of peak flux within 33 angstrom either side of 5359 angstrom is 5360.0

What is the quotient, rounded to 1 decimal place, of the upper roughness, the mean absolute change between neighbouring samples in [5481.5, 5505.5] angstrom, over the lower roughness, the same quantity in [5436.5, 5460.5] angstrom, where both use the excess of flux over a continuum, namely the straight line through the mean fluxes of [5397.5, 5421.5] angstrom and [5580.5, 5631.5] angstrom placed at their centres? 1.6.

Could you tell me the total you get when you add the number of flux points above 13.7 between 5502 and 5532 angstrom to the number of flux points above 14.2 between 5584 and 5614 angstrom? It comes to 11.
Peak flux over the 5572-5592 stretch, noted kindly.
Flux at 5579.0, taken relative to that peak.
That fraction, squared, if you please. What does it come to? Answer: 0.89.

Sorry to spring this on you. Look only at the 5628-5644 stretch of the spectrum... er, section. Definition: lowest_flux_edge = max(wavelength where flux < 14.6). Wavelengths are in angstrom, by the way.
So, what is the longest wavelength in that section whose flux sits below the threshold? 5642.0 angstrom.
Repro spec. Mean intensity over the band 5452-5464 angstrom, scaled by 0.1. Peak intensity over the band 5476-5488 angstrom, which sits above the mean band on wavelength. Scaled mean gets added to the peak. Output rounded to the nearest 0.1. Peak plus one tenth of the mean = 15.7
